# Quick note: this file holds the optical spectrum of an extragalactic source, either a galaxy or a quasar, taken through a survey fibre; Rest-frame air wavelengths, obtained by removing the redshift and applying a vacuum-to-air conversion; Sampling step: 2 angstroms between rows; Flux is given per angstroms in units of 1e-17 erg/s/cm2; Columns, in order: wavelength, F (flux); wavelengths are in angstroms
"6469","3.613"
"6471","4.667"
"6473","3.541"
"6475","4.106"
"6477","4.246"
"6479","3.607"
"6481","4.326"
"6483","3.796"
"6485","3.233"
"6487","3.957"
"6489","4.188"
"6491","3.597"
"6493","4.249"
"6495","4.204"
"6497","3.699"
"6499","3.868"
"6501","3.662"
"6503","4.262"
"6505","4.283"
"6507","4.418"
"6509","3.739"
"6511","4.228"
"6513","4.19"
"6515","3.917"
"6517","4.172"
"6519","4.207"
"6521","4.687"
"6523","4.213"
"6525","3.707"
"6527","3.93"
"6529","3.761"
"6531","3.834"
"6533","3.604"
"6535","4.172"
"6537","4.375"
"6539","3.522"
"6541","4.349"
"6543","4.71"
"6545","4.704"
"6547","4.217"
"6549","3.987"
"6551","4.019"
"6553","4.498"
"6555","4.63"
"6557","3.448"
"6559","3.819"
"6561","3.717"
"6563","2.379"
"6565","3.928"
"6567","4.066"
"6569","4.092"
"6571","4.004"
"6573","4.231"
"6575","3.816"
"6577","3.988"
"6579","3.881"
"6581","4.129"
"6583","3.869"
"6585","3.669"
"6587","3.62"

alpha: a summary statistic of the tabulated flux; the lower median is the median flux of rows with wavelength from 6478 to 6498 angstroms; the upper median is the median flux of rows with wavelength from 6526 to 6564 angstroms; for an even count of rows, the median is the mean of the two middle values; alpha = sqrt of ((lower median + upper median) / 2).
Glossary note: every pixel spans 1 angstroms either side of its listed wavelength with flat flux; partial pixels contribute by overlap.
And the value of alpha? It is 1.98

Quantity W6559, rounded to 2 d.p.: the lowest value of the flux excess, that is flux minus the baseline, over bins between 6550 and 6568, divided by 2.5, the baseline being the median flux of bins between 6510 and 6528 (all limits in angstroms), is -0.72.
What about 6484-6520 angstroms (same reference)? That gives -0.38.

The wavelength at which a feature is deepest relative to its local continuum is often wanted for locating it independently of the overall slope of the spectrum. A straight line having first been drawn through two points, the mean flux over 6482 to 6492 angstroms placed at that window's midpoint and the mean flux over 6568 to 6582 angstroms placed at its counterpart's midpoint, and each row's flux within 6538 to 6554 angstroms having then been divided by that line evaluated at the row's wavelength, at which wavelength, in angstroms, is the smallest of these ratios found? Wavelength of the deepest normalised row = 6539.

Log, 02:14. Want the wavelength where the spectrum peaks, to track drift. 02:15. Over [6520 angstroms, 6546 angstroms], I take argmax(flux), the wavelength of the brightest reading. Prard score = 6543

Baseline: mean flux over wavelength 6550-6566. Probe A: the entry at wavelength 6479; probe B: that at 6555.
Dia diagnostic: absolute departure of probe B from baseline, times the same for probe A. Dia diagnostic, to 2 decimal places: 0.16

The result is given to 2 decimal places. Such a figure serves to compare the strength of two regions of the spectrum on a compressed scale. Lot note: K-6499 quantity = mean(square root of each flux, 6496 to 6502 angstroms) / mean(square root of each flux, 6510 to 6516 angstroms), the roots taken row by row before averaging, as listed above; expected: 0.95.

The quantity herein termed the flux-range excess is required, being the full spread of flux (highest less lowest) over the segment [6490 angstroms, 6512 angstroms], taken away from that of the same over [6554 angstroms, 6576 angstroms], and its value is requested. 1.4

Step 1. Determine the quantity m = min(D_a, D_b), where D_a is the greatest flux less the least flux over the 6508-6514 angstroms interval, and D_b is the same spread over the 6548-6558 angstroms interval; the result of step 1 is 0.5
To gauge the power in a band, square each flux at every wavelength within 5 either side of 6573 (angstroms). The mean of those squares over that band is 16.2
